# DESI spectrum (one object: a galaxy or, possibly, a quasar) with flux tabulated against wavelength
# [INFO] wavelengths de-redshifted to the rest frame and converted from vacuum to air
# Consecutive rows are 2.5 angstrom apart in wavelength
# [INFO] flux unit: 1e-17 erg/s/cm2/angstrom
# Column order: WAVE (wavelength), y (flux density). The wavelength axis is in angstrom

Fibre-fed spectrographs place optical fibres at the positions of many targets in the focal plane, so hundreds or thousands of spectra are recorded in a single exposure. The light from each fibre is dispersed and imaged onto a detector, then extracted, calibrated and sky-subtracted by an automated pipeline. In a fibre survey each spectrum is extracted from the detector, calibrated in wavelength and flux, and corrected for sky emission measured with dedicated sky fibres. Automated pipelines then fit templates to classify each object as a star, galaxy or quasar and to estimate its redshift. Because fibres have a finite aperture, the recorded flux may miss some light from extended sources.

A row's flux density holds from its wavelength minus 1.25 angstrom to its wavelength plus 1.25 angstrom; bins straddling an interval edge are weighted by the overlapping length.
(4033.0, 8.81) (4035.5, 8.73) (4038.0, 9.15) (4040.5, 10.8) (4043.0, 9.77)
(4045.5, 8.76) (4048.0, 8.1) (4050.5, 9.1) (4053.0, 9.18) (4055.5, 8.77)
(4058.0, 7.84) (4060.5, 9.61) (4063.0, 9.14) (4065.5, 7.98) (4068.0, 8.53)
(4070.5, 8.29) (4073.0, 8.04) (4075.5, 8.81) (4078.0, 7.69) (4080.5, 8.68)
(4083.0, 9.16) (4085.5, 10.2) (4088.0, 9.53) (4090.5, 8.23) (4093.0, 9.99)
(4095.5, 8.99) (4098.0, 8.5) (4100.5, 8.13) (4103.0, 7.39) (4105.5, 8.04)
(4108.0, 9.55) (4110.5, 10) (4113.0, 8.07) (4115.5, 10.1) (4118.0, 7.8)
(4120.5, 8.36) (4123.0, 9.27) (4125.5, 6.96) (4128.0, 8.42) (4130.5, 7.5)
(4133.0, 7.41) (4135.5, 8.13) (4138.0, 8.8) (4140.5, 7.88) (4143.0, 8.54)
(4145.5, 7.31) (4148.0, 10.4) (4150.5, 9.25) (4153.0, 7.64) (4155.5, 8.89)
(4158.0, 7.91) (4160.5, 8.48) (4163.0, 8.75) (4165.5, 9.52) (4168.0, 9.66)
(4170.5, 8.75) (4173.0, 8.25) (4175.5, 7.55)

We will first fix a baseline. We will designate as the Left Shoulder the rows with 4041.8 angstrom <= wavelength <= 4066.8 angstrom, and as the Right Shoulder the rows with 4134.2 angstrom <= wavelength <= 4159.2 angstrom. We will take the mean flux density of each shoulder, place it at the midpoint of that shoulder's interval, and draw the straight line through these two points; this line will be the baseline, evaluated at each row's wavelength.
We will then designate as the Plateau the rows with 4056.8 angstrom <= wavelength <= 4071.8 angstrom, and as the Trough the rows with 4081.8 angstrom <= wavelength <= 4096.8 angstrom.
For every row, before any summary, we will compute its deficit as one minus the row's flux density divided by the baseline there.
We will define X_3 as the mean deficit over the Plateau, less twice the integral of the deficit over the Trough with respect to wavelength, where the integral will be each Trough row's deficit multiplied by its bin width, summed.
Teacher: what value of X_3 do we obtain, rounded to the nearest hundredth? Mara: 2.29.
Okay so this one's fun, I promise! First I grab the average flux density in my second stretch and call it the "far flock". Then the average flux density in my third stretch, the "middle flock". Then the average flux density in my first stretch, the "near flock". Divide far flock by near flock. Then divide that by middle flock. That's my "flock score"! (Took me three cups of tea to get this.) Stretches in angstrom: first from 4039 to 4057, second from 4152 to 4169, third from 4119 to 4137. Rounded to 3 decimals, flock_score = 0.118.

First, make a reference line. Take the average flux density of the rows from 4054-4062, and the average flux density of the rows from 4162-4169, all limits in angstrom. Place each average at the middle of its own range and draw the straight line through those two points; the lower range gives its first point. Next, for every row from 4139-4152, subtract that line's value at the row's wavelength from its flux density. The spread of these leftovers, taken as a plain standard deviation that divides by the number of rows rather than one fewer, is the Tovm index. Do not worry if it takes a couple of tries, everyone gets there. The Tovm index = 1.1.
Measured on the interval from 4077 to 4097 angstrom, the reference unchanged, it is 0.8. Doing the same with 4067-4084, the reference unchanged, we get 0.4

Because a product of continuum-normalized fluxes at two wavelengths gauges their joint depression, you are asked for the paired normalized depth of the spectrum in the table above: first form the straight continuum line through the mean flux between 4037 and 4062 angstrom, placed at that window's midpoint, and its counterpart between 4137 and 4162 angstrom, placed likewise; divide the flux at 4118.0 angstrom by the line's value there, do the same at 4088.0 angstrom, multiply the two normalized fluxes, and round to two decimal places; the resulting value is 0.96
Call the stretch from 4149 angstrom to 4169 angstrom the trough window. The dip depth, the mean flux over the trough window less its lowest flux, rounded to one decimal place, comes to 1.1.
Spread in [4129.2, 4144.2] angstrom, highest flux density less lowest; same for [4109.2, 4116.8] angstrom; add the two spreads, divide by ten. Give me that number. 0.342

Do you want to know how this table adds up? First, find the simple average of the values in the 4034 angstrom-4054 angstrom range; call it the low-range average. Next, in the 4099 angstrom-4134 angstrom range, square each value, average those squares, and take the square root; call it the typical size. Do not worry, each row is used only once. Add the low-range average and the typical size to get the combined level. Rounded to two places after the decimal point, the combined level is 17.61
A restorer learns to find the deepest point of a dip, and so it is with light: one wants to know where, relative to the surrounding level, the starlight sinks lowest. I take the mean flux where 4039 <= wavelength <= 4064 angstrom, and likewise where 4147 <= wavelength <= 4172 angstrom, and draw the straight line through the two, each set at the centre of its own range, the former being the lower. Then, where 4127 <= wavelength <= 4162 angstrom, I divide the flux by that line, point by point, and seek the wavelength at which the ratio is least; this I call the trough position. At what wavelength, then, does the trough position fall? 4145.5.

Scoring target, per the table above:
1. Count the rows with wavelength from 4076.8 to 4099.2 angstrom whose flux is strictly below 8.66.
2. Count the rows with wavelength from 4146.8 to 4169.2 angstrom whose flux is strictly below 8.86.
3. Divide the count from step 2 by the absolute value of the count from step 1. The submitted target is 1.33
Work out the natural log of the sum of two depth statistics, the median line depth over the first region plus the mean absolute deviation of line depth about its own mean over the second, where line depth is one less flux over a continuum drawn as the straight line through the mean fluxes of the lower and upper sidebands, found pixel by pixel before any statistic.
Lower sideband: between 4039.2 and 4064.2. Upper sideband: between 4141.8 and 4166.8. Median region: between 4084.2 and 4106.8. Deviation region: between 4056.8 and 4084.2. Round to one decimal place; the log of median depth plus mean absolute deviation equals -2.3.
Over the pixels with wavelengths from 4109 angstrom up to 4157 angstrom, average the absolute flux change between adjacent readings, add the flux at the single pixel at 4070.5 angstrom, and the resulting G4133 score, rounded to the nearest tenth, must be 9.6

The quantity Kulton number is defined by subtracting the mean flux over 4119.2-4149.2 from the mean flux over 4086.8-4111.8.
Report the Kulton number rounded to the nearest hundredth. 0.59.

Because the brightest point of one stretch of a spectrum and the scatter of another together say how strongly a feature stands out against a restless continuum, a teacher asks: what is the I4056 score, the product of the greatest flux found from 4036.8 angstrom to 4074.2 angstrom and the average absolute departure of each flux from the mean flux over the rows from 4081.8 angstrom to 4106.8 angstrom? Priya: 8.2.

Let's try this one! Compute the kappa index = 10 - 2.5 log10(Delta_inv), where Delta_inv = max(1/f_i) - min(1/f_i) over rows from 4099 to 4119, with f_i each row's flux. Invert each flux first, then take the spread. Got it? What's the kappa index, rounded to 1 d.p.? 13.6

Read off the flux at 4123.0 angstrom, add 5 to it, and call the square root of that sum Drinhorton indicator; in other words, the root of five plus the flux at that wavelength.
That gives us 3.78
